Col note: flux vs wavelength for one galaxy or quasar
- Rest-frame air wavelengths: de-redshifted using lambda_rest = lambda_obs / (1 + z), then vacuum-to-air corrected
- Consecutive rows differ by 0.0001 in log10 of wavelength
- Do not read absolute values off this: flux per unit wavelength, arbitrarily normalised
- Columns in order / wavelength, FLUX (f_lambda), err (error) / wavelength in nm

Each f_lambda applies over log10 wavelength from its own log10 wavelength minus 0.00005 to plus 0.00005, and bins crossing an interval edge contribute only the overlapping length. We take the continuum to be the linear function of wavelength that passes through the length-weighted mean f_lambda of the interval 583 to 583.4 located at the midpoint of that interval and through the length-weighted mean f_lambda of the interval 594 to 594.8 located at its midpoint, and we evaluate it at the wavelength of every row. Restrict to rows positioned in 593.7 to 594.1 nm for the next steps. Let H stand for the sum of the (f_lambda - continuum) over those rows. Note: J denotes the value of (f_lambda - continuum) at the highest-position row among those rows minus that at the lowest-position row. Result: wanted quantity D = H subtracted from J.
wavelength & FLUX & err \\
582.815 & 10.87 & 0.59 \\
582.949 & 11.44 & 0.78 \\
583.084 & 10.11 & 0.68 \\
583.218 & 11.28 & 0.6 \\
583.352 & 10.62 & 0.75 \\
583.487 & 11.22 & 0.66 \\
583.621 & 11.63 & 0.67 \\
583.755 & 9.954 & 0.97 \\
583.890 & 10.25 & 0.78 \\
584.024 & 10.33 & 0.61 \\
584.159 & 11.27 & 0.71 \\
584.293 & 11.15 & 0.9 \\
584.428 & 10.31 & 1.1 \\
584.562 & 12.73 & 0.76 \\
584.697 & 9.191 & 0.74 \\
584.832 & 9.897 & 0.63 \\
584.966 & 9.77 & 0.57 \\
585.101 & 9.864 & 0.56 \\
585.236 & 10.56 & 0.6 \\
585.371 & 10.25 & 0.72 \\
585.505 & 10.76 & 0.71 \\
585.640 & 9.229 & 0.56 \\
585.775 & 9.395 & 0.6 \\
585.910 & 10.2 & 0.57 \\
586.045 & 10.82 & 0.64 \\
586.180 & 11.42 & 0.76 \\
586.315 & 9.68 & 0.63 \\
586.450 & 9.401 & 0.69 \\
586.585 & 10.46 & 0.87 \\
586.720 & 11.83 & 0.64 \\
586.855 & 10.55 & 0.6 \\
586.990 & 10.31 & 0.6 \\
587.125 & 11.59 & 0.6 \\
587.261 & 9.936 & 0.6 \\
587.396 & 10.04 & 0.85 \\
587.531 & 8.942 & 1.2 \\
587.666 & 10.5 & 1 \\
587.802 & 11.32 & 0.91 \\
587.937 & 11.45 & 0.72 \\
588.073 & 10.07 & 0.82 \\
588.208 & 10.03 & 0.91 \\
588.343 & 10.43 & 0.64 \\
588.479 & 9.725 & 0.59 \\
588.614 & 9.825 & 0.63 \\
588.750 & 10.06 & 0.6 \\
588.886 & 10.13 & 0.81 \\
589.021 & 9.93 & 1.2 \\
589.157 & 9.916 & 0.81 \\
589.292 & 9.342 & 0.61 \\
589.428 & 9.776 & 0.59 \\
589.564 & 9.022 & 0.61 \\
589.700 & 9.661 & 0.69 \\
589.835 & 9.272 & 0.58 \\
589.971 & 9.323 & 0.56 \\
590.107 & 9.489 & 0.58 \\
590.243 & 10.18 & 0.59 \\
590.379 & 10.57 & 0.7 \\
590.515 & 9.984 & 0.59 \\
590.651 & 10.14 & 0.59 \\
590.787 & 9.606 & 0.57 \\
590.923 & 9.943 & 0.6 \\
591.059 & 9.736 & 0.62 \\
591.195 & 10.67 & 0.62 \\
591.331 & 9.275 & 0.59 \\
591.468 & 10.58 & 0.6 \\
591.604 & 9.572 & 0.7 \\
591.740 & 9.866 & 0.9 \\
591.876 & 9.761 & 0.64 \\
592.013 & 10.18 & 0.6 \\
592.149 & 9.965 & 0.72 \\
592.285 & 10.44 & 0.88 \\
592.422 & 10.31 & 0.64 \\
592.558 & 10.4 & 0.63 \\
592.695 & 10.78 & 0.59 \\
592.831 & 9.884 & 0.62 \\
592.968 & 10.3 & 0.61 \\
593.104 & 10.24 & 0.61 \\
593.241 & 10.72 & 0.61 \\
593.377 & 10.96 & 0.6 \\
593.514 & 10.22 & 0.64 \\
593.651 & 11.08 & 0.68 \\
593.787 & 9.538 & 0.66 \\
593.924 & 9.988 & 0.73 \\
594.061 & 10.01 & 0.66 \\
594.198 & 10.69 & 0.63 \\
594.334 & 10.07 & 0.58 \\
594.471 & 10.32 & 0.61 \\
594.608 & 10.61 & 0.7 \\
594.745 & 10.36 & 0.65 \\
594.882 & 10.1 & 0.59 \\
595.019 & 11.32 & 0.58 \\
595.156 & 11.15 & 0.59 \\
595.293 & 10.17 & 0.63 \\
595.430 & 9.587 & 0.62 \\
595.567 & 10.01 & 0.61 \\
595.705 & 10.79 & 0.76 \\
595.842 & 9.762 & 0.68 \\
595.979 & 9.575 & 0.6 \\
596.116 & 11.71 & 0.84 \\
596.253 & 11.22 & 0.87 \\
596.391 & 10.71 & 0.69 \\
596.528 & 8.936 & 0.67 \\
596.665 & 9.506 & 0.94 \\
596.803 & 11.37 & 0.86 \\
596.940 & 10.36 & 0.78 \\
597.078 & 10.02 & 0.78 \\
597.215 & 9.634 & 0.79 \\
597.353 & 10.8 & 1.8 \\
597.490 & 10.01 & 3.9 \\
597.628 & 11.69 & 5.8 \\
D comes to 2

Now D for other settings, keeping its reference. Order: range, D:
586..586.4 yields -1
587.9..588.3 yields -1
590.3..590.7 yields 0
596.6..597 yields 0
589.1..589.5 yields 2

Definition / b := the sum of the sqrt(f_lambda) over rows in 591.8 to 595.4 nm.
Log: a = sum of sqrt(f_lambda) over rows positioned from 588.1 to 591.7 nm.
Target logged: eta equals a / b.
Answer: 0.97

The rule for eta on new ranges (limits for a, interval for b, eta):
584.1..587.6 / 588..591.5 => 1.02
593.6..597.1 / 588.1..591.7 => 1.02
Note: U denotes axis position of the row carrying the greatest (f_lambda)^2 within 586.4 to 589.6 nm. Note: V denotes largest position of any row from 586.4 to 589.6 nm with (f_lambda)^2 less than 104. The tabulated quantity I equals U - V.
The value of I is -2.84 nm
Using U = 586.720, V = 589.564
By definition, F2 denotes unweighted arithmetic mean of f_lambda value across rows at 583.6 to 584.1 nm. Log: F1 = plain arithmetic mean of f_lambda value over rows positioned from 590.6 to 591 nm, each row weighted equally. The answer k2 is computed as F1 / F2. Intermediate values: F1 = 9.9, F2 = 10.5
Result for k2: 0.94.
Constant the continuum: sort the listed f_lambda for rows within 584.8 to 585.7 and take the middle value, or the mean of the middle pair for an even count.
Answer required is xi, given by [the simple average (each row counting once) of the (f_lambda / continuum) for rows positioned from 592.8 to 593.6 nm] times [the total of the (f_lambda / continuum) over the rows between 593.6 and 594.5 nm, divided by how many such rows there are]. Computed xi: 1.086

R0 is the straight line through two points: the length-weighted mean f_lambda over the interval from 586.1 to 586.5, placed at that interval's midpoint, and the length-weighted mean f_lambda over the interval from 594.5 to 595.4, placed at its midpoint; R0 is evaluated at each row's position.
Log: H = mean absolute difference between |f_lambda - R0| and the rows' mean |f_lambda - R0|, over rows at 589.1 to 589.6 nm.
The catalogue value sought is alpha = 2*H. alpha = 0.67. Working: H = 0.33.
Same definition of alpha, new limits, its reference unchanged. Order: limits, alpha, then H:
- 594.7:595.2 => 0.34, 0.17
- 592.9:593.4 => 0.18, 0.09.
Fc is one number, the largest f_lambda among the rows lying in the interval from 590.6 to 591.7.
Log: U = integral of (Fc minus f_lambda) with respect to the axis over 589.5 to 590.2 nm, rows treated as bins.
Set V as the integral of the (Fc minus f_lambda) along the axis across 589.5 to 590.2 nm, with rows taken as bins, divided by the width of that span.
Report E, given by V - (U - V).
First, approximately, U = 0.90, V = 1.3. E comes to 1.7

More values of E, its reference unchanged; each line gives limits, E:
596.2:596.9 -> 0.4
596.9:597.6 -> 0.6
